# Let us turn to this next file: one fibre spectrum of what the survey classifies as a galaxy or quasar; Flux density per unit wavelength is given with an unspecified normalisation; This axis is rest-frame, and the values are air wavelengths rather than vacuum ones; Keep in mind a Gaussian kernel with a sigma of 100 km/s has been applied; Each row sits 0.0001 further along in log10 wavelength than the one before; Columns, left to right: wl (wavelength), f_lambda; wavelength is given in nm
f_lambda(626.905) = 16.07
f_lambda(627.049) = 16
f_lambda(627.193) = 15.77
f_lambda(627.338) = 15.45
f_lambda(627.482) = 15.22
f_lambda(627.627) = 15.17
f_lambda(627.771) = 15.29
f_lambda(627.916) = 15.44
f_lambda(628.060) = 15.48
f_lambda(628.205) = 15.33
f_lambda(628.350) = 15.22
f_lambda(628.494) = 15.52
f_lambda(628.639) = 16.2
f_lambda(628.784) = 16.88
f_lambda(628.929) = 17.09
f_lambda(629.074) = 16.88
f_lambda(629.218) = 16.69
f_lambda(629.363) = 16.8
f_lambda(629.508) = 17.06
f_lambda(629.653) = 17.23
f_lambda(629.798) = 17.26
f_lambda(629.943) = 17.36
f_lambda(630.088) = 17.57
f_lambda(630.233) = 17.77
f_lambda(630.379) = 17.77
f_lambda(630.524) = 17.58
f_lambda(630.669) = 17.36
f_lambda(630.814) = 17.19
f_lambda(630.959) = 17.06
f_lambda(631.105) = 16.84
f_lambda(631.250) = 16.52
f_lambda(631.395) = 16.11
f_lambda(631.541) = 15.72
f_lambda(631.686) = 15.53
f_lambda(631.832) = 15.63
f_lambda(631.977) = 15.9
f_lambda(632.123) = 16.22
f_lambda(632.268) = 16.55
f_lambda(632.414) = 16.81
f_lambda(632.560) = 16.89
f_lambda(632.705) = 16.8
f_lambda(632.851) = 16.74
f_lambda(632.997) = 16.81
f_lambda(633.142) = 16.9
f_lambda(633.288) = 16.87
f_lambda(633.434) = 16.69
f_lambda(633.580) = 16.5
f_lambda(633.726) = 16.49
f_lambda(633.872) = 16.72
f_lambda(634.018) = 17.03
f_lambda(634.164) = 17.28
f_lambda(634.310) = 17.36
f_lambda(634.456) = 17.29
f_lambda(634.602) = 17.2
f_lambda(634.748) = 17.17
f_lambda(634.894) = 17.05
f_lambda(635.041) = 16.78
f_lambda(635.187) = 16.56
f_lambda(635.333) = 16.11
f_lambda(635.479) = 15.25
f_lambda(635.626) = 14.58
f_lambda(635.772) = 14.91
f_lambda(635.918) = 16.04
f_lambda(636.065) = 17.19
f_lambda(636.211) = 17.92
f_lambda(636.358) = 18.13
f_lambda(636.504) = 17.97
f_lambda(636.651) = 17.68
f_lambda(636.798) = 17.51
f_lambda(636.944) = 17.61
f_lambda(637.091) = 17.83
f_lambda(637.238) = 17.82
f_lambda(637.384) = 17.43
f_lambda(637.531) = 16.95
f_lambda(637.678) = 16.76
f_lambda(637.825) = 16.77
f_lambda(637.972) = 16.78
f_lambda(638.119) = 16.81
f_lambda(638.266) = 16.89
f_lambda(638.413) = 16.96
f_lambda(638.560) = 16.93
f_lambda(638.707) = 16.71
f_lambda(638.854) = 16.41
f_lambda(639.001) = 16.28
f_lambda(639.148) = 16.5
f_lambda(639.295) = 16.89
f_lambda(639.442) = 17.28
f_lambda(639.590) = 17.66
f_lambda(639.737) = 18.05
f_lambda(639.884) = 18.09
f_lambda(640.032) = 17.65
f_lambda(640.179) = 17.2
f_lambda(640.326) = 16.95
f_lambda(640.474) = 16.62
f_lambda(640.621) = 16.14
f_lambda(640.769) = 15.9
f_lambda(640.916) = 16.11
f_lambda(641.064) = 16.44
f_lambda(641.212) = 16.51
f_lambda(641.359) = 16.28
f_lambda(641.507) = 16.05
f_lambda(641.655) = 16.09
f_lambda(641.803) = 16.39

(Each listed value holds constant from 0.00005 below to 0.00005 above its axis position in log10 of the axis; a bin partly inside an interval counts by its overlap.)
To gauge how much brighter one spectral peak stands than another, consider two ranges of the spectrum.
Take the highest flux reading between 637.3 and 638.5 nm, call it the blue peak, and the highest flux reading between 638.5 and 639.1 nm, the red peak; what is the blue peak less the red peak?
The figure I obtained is 0.5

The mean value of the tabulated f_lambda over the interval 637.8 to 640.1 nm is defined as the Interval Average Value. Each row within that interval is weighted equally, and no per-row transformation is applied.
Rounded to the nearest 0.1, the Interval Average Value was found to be 17.0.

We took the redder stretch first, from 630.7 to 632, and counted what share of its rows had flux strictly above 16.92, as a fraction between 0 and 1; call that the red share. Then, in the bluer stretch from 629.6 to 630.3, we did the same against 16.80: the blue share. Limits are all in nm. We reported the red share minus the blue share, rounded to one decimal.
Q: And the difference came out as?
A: -0.8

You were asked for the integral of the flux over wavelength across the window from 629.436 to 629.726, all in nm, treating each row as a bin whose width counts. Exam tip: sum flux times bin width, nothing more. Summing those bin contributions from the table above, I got 4.97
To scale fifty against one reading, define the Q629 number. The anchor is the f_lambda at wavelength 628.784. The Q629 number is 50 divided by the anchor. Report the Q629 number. 2.96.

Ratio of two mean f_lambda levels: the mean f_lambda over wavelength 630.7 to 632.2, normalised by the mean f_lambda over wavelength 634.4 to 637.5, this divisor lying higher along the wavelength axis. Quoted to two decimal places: 0.96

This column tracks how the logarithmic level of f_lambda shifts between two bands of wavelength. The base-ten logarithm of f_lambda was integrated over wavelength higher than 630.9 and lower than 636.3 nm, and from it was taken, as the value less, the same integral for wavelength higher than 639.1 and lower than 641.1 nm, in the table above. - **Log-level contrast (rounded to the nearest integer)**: 4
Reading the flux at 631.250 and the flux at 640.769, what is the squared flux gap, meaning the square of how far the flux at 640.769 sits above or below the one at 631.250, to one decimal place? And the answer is 0.4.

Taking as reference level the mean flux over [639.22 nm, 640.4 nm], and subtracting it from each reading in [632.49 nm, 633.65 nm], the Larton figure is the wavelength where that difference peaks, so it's 633.142 nm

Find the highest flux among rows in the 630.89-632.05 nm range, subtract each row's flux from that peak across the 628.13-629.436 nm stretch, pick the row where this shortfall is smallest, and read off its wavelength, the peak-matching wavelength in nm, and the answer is 628.929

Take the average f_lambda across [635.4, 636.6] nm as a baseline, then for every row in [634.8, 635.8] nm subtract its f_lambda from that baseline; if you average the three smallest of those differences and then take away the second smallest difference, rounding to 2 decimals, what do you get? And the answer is -0.02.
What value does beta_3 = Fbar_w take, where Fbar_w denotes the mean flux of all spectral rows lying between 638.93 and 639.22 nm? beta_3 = 16.4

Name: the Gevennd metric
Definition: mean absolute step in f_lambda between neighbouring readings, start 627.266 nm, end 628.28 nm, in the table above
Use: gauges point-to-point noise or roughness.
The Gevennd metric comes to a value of 0.12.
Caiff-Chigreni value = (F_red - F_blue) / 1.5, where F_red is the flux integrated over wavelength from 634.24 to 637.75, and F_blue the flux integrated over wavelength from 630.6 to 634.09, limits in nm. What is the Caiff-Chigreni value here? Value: 1.1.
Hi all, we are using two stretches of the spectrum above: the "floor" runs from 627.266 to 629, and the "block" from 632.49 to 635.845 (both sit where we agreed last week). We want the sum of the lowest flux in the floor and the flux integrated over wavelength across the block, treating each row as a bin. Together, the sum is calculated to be 71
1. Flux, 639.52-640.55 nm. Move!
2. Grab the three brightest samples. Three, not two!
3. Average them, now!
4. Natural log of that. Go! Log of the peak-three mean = 2.887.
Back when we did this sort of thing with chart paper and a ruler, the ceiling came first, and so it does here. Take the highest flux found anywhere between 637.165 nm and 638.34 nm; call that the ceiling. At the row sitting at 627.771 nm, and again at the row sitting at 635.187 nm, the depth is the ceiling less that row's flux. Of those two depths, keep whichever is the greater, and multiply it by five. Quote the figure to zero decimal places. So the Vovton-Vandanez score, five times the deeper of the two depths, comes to 13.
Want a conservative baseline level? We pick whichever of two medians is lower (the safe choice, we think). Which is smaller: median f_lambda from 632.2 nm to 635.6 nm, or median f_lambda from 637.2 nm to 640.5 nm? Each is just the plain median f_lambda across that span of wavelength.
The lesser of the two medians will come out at 16.8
